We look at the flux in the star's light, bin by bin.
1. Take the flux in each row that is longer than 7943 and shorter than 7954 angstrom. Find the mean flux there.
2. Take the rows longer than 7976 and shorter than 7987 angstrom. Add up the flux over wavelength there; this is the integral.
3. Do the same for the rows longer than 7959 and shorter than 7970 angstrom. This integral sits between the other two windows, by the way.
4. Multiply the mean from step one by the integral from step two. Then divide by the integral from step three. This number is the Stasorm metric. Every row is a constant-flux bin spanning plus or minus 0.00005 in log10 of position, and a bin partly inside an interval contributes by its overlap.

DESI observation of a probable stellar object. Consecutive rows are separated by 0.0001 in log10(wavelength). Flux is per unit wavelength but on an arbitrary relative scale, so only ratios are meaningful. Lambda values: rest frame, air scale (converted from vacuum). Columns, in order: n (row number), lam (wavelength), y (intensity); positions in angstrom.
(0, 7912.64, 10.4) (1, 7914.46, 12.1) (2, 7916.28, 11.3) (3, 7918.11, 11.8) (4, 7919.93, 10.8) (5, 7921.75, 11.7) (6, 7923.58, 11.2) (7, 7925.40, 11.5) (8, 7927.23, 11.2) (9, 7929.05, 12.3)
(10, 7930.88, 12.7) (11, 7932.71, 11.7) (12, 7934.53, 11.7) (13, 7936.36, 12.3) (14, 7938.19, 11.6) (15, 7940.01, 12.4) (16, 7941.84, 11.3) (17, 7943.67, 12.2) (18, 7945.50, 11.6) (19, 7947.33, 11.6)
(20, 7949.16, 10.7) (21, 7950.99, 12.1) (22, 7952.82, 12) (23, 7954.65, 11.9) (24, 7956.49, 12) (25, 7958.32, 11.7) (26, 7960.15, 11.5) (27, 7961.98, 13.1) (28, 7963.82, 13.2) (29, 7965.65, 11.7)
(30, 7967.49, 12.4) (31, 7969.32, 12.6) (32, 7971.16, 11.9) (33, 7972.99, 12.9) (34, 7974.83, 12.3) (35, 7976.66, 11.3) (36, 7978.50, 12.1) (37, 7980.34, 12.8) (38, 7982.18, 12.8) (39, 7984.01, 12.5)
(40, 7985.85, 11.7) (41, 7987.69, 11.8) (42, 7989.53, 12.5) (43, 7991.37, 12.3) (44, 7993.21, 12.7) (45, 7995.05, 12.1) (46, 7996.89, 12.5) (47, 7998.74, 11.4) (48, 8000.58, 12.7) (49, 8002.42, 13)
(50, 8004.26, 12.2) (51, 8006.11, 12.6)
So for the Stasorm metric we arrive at 11.5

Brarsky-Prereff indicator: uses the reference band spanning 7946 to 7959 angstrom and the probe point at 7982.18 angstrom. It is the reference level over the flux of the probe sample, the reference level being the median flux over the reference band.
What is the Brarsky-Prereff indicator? 0.93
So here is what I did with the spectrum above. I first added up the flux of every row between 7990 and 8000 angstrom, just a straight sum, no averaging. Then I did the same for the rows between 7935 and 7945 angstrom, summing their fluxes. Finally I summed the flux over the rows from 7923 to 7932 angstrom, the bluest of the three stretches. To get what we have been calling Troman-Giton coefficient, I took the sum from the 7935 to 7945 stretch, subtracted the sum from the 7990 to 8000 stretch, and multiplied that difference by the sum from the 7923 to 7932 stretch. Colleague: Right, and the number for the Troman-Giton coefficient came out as -71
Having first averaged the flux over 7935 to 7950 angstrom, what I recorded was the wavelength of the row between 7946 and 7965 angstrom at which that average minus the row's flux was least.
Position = 7963.82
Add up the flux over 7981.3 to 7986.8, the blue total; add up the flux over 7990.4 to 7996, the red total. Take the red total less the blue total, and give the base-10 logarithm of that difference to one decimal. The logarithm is -1.0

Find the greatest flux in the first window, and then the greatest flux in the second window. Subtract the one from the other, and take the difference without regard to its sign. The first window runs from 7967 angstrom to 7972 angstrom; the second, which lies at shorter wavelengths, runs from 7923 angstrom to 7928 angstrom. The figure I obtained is 1.1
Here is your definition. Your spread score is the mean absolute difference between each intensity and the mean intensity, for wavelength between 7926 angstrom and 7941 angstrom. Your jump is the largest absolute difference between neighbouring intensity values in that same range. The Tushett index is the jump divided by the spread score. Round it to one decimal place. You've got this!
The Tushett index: 2.5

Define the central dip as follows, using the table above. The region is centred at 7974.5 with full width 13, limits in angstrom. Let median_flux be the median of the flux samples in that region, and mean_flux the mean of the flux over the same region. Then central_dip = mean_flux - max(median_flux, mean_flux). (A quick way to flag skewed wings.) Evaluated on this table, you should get -0.03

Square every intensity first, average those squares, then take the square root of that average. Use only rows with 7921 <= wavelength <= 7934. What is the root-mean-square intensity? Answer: 11.77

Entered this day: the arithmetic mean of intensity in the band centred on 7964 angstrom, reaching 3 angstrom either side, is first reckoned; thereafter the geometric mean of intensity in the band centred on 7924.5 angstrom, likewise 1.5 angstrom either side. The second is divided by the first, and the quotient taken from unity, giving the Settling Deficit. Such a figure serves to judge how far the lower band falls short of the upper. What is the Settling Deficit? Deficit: 0.10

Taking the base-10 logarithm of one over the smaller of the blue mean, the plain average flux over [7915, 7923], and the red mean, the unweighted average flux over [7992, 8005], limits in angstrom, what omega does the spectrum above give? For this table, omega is -1.06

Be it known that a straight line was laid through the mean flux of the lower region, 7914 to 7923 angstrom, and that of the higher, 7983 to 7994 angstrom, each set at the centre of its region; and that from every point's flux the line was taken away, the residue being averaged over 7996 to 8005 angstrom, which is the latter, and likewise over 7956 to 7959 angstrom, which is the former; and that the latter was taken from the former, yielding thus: -0.1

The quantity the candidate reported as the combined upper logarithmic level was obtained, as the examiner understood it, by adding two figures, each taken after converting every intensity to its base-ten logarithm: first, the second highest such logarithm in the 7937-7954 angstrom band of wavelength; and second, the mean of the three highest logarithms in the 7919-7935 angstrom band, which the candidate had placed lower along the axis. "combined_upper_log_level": 2.17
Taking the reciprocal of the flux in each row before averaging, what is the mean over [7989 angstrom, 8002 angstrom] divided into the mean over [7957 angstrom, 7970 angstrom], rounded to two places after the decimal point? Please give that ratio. 1.00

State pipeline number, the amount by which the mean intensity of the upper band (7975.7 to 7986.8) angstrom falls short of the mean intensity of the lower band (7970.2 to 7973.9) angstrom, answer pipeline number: 0.20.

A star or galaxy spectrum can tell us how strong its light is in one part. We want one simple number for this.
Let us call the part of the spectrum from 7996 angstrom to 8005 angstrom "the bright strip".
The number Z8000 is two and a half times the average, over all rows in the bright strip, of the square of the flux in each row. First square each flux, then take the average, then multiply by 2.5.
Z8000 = 383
